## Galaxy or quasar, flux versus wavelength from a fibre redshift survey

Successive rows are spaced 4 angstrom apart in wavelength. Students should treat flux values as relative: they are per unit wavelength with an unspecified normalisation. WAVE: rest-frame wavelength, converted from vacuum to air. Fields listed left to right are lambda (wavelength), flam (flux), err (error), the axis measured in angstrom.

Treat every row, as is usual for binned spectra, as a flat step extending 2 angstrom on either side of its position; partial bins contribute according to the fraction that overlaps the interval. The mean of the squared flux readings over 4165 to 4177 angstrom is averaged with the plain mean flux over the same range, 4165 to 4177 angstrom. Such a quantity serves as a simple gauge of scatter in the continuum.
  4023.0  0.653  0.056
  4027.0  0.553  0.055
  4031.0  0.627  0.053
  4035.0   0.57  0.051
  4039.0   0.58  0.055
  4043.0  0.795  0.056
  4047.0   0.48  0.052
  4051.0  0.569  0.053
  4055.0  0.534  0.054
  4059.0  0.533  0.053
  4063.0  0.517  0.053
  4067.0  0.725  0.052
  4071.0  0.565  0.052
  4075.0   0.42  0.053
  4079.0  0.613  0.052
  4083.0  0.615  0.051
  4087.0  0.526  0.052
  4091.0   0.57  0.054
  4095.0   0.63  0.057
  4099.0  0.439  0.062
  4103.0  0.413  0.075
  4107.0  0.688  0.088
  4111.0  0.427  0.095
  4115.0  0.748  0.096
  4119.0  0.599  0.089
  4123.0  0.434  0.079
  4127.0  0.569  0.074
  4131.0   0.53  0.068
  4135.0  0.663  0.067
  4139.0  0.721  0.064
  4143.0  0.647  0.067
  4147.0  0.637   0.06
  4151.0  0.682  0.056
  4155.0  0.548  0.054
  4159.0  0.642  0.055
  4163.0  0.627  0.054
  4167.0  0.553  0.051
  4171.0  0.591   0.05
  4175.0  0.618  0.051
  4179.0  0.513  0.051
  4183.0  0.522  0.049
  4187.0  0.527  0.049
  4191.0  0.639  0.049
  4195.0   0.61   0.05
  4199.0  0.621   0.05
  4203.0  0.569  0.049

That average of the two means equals 0.47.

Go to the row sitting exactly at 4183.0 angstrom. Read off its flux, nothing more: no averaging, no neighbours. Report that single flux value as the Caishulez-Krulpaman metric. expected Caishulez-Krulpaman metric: 0.522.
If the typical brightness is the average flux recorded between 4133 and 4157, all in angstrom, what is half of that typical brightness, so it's 0.325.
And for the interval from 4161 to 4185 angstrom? 0.285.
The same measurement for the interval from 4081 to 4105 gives 0.266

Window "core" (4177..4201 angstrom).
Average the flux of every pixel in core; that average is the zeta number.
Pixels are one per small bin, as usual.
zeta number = 0.57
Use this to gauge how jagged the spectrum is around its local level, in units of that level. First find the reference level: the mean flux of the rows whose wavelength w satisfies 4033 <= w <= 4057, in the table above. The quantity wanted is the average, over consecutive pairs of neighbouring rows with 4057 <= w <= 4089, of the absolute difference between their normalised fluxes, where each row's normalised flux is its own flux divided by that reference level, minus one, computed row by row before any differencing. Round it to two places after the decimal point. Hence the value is 0.20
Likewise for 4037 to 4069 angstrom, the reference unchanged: 0.21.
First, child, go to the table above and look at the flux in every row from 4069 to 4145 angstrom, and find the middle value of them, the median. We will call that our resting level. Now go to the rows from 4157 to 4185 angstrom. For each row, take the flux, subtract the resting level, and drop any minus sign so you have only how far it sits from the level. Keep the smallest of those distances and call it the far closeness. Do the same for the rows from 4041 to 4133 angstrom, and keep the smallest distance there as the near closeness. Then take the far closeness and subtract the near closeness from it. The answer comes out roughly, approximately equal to 0.017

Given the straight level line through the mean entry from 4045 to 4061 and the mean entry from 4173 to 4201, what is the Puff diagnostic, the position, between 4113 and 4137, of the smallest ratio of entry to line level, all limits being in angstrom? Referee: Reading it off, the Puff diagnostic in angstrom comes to 4123.0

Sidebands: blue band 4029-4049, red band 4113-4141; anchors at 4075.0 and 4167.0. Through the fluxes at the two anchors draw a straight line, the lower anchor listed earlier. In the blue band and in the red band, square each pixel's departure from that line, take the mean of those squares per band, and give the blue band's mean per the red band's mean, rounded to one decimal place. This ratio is 3.0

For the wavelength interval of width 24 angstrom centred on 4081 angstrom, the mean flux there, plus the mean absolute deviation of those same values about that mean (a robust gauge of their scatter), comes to 0.60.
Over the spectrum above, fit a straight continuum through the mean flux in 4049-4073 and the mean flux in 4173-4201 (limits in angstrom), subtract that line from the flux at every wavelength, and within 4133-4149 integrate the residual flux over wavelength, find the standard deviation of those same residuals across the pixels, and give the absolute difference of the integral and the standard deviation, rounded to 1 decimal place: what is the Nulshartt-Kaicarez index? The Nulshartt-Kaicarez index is 1.4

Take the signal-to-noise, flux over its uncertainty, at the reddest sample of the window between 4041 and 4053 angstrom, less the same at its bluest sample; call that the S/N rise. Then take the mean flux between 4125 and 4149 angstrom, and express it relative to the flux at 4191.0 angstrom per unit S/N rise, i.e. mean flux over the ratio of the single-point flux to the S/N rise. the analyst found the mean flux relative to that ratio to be -3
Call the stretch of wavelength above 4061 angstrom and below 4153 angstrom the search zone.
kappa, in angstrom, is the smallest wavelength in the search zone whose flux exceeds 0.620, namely 4067.0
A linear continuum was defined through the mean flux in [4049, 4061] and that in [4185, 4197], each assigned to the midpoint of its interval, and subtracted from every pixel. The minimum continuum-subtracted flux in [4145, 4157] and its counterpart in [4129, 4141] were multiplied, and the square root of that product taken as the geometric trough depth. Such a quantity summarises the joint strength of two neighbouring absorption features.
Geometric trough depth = 0.036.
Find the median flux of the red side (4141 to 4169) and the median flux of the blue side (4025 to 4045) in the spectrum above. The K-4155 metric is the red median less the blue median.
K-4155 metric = 0.06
